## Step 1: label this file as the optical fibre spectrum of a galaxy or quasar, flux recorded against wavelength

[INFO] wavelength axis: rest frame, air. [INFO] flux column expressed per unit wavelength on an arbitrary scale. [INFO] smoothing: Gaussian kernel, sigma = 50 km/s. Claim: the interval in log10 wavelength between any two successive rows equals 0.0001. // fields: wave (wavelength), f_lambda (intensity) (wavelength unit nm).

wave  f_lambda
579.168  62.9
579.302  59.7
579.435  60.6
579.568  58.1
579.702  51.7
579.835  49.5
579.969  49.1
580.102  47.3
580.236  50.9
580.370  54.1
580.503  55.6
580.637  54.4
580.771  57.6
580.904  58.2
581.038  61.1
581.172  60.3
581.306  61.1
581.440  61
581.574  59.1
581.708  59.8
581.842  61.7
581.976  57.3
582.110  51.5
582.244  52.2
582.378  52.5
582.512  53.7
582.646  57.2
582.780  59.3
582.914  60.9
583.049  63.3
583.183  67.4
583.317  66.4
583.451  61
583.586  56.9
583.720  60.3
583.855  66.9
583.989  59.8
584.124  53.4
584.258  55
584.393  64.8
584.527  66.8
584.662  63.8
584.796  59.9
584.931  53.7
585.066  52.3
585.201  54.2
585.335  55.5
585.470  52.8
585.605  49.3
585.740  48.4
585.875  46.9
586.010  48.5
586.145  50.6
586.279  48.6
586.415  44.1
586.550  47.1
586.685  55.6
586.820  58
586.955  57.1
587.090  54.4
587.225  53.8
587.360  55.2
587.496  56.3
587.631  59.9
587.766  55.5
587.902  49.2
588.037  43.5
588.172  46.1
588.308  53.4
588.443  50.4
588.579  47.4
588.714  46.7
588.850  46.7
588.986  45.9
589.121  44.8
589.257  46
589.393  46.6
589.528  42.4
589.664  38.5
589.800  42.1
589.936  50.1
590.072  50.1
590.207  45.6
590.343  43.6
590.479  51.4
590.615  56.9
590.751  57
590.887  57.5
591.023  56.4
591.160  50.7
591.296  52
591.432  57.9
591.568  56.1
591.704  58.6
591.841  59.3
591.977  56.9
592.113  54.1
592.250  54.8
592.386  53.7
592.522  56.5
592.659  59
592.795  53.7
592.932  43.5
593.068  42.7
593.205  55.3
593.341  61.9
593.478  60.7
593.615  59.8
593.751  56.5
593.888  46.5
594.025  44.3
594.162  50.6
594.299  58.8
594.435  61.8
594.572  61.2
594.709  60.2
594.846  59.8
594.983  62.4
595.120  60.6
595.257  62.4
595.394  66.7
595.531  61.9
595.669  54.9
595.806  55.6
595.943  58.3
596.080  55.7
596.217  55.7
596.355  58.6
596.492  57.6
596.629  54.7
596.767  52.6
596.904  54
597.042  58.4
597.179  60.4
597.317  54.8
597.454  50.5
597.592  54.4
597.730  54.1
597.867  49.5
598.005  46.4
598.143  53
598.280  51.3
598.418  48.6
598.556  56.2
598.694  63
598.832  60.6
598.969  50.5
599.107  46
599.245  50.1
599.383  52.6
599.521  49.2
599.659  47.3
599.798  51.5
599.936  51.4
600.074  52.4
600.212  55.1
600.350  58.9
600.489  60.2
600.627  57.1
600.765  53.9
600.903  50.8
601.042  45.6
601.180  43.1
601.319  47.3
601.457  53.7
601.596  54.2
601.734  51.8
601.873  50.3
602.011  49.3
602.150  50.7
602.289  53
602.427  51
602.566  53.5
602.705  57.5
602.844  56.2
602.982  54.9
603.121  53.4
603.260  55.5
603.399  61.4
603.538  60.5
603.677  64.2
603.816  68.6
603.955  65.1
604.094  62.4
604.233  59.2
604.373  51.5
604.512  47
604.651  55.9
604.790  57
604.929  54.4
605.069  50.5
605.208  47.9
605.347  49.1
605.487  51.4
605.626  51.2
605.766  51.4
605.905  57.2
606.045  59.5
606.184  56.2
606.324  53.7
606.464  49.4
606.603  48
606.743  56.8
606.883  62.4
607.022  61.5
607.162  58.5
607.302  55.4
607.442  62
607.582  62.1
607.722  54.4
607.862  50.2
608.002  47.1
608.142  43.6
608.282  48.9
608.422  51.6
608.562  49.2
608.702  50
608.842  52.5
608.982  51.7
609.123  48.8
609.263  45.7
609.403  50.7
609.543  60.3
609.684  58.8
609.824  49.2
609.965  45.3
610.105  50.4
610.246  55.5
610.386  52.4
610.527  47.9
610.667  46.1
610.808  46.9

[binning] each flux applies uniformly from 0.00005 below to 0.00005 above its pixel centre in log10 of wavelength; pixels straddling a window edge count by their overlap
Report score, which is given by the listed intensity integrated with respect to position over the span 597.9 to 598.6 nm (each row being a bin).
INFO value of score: 36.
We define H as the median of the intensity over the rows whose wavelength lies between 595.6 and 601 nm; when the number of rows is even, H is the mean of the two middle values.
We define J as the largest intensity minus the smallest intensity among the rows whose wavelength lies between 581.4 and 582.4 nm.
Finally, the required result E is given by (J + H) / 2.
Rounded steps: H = 54.1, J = 10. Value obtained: 32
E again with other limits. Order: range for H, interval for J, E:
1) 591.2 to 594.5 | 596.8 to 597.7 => 33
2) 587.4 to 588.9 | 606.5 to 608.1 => 32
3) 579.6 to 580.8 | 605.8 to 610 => 35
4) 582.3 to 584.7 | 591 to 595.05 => 40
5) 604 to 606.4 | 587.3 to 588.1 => 35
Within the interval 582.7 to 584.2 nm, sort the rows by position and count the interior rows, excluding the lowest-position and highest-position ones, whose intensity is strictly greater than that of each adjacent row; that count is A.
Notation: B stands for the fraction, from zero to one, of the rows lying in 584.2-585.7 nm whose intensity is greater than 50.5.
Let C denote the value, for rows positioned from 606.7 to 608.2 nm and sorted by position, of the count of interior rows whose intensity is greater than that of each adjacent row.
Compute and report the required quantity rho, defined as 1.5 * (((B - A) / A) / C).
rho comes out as -0.409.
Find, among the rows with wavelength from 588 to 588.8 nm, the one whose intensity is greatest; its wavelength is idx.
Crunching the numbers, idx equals 588.308 nm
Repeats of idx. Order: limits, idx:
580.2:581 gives 580.904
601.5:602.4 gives 601.596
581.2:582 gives 581.842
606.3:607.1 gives 606.883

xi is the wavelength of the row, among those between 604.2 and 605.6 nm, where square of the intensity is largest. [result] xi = 604.233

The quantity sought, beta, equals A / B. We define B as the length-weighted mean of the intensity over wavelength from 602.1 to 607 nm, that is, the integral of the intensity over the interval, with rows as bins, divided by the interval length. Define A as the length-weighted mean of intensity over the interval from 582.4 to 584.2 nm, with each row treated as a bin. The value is 1.09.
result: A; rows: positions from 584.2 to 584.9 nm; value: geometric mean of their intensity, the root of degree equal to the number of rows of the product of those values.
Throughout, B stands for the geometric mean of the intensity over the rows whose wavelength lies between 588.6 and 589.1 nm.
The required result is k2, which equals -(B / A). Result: -0.7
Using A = 62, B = 46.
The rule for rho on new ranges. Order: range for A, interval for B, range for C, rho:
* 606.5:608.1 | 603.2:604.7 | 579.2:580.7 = -0.409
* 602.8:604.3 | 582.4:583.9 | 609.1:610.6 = -0.375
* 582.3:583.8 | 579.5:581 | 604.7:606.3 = -0.205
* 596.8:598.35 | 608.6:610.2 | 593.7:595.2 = -0.636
